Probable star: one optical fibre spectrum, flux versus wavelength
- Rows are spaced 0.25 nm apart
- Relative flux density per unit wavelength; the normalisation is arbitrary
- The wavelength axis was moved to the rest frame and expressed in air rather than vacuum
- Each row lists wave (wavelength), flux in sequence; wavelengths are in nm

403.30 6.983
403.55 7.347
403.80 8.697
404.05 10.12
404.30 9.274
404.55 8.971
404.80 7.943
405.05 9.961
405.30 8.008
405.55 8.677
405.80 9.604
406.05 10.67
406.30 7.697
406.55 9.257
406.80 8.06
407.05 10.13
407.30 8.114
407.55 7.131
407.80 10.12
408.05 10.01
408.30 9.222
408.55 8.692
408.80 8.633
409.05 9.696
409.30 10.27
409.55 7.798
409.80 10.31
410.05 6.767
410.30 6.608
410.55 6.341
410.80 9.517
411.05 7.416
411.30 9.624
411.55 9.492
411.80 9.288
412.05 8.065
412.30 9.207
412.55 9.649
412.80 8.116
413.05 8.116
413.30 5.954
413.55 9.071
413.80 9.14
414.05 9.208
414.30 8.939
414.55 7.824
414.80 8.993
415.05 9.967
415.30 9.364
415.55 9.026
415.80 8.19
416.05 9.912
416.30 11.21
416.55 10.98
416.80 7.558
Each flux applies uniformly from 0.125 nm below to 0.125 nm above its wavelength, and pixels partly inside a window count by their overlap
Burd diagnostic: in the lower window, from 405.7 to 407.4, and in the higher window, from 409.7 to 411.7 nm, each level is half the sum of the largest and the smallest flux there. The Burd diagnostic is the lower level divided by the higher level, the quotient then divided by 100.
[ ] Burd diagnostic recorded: 0.0110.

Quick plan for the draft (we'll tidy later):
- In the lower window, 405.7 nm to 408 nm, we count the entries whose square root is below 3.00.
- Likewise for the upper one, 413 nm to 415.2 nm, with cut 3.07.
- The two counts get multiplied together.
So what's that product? 32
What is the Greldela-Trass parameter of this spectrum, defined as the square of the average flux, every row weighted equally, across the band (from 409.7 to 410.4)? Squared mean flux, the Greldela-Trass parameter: 62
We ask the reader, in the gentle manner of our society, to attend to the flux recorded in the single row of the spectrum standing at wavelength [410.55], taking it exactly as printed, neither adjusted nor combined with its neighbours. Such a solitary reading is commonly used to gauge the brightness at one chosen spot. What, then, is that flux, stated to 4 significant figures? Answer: 6.341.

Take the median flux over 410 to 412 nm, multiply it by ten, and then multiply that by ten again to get 835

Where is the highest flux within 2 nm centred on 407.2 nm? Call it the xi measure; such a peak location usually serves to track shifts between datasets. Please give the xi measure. 407.05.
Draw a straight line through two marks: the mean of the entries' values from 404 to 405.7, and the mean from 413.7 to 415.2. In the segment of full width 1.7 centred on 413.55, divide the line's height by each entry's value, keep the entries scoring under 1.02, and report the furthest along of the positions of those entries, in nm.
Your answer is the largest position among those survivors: 414.30 nm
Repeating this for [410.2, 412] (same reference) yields 411.80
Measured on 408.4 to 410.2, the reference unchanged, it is 409.80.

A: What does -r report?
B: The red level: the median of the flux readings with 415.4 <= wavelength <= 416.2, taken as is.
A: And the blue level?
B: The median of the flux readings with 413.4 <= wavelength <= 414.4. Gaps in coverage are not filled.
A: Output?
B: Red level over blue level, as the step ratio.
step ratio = 0.99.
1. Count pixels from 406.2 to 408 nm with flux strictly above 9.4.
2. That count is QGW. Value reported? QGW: 2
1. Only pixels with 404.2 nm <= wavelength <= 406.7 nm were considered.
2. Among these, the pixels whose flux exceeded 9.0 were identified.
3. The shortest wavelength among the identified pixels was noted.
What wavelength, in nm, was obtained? 404.30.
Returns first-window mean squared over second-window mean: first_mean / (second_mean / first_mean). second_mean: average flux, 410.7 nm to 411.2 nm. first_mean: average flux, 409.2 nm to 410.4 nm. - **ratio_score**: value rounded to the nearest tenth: 8.2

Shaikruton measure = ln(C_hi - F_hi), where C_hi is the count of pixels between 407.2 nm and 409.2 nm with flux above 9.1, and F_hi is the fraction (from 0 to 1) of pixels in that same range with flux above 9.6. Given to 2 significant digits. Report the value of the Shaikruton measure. 1.3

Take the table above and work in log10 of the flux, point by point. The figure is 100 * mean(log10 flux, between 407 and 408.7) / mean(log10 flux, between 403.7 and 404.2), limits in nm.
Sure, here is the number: 98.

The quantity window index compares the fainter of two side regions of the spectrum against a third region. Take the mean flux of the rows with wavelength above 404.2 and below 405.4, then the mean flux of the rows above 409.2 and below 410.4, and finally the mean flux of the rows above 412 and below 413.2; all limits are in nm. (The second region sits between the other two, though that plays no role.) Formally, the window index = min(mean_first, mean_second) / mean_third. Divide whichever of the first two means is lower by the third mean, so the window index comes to 0.97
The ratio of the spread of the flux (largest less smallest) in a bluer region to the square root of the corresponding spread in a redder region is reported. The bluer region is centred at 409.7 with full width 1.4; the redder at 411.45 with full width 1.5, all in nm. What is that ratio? 2.5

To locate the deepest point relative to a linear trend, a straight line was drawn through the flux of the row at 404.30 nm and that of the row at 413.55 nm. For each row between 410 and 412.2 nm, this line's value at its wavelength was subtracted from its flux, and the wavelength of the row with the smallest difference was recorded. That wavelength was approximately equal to 410.55 nm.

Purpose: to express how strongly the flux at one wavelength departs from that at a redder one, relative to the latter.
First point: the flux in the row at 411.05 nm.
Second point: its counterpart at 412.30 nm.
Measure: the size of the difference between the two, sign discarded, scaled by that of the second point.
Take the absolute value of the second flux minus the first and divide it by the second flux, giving 0.19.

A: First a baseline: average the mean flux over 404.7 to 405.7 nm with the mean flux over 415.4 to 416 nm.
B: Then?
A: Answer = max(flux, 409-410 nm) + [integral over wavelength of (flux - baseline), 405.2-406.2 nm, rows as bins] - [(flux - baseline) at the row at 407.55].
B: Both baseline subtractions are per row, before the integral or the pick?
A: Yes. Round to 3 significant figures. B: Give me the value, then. 12.4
